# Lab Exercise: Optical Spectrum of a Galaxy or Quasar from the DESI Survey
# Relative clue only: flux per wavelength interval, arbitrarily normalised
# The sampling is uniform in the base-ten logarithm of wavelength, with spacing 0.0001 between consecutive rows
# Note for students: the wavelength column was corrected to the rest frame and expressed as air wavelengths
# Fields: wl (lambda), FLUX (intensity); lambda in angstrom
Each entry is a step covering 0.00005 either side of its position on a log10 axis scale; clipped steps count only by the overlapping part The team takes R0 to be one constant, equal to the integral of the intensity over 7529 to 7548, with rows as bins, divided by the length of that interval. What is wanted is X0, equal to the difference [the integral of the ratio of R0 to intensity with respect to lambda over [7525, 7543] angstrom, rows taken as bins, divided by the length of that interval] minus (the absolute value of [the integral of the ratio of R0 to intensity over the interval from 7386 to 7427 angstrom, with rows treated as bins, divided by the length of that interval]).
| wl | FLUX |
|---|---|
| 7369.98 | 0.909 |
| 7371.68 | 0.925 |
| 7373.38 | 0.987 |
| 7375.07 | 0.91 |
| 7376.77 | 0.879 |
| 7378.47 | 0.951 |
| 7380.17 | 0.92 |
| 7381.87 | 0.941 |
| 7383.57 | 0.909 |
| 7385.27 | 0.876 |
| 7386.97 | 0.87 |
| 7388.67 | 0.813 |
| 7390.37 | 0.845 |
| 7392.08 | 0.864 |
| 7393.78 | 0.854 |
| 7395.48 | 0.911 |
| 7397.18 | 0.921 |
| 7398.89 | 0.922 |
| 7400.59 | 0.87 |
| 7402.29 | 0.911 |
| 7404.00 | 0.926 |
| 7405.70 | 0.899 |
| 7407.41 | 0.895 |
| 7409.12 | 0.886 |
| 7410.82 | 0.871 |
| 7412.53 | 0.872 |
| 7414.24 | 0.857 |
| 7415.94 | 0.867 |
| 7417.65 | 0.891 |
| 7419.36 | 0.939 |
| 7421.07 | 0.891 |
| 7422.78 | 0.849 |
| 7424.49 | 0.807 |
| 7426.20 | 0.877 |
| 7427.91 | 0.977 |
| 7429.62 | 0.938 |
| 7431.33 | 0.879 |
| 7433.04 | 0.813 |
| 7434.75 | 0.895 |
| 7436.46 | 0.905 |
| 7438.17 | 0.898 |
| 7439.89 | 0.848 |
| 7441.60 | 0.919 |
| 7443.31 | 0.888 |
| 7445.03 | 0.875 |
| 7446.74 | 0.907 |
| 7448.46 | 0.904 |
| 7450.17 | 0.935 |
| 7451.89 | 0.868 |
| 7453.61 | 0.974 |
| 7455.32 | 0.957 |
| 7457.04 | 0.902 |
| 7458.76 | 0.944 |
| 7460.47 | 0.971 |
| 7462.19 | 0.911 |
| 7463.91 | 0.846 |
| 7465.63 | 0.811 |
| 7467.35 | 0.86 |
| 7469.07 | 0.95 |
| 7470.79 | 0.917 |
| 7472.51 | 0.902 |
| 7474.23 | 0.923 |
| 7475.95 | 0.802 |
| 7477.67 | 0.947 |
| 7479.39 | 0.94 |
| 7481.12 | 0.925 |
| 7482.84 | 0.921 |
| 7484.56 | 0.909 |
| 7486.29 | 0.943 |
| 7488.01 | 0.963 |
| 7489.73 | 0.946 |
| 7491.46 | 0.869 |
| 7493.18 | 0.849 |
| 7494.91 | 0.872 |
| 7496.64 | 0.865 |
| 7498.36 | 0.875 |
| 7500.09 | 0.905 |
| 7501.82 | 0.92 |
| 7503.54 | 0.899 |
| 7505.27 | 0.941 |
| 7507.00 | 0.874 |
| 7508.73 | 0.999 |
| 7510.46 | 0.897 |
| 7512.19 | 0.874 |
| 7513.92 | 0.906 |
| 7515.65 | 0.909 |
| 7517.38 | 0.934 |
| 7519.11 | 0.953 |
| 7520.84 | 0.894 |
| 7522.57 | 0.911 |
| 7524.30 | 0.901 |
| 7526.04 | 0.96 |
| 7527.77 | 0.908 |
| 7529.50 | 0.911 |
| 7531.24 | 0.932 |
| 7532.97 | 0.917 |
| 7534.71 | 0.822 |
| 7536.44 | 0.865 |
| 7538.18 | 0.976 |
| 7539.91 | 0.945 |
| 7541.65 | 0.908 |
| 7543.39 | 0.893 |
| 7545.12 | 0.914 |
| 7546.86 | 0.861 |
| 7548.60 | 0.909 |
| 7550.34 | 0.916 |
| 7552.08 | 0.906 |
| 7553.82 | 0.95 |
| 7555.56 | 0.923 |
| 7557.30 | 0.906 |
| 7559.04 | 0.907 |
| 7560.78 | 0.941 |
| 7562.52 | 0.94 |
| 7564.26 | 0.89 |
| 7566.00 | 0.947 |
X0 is -0.04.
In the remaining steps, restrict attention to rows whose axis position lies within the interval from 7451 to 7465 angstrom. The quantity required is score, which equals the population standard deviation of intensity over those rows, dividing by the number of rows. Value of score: 0.0448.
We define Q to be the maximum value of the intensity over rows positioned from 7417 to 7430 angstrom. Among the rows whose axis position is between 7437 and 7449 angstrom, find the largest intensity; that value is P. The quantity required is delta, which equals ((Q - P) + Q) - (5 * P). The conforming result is -3.56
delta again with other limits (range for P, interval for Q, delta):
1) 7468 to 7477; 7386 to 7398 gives -3.86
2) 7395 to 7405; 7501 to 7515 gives -3.56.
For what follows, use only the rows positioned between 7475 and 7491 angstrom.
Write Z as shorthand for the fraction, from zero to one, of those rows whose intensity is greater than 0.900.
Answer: 0.9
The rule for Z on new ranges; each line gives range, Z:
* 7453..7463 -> 1.0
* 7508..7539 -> 0.7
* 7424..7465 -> 0.5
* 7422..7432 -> 0.3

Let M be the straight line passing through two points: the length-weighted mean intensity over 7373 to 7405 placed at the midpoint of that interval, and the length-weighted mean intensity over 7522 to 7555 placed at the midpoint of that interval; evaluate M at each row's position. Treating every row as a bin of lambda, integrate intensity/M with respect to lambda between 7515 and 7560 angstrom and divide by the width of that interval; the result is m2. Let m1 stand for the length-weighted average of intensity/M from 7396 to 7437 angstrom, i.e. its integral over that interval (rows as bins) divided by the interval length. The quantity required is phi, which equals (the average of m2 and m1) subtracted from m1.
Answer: -0.007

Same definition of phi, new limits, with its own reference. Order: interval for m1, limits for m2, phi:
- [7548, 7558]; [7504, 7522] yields -0.001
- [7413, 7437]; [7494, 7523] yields -0.009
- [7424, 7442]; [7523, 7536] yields -0.005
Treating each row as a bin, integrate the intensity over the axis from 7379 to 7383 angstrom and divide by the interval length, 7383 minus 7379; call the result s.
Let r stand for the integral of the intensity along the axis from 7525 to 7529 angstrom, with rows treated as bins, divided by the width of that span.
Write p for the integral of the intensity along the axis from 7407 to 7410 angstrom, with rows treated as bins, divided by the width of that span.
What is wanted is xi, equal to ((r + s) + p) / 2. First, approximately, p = 0.890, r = 0.93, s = 0.930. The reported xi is 1.375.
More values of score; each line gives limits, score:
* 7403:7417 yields 0.0208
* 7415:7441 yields 0.0442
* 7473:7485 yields 0.0454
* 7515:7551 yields 0.0337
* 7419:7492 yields 0.0456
